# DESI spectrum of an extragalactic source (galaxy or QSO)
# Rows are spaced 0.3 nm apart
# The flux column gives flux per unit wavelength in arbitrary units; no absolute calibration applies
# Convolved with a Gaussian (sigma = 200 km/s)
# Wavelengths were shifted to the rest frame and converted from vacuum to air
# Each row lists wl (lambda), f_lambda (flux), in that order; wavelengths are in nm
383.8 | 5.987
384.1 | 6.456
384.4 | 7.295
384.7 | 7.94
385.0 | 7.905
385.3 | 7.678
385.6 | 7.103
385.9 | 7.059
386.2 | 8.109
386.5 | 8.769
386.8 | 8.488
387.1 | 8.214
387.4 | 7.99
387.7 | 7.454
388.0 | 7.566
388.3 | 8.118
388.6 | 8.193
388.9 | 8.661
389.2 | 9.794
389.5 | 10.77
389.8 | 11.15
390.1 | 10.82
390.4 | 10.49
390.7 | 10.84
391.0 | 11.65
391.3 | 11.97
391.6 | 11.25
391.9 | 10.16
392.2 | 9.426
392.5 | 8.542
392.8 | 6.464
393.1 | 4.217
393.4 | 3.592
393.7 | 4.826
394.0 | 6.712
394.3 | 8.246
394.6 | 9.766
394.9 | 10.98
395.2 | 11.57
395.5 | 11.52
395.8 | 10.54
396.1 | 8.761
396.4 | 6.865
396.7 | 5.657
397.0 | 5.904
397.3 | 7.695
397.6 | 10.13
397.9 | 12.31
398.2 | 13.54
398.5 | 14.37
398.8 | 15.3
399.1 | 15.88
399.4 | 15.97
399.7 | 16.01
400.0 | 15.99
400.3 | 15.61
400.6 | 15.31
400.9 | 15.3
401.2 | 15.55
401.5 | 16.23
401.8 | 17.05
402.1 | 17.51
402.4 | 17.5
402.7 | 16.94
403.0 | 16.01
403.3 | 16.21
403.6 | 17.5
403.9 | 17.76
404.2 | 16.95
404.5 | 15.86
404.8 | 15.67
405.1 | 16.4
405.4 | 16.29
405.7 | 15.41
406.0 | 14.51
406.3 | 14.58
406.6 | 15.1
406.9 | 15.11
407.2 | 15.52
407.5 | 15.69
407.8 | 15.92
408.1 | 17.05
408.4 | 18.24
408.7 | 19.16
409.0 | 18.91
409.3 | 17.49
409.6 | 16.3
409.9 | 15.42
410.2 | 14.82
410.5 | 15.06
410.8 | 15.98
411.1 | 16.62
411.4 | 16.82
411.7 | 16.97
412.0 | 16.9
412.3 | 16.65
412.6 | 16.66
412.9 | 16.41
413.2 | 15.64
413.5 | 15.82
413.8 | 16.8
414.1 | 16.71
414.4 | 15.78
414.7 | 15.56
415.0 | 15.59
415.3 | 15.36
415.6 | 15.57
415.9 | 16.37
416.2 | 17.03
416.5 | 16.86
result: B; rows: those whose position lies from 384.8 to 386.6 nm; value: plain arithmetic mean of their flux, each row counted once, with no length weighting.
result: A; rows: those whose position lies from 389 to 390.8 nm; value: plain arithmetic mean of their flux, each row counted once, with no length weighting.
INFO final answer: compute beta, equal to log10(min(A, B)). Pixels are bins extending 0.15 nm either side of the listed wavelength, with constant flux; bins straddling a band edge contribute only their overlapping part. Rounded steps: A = 10.6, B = 8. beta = 0.89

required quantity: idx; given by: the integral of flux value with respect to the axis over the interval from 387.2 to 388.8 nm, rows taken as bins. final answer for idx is 13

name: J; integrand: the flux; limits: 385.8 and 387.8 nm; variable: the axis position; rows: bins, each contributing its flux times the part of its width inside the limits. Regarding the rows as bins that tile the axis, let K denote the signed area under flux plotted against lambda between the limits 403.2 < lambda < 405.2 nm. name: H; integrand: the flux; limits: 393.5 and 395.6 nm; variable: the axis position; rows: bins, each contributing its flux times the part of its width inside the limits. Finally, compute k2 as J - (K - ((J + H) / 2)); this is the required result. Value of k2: 0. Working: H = 18.7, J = 16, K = 33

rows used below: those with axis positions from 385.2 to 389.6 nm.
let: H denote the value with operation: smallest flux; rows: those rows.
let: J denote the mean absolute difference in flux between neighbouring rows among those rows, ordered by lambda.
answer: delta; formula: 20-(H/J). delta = 6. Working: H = 7.059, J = 0.50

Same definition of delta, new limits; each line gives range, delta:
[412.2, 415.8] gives -23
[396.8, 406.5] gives 11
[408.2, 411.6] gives 0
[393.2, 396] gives 17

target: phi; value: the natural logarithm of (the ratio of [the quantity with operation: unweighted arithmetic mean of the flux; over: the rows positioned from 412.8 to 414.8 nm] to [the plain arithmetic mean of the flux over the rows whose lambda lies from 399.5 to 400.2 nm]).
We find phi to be 0.01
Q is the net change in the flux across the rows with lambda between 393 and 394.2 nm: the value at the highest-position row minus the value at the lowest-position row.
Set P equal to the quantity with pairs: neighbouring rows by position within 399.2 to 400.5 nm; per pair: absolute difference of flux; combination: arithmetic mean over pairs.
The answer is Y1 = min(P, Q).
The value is 0.15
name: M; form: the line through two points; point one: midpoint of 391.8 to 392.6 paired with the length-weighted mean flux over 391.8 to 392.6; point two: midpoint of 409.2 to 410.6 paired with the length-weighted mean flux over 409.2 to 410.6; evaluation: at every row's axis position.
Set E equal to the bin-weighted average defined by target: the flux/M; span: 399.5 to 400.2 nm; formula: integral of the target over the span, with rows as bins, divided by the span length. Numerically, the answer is 1.31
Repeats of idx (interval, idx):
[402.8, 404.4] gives 27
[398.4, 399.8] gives 22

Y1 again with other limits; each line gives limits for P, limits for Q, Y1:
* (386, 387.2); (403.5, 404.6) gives -1.64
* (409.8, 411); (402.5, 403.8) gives 0.56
